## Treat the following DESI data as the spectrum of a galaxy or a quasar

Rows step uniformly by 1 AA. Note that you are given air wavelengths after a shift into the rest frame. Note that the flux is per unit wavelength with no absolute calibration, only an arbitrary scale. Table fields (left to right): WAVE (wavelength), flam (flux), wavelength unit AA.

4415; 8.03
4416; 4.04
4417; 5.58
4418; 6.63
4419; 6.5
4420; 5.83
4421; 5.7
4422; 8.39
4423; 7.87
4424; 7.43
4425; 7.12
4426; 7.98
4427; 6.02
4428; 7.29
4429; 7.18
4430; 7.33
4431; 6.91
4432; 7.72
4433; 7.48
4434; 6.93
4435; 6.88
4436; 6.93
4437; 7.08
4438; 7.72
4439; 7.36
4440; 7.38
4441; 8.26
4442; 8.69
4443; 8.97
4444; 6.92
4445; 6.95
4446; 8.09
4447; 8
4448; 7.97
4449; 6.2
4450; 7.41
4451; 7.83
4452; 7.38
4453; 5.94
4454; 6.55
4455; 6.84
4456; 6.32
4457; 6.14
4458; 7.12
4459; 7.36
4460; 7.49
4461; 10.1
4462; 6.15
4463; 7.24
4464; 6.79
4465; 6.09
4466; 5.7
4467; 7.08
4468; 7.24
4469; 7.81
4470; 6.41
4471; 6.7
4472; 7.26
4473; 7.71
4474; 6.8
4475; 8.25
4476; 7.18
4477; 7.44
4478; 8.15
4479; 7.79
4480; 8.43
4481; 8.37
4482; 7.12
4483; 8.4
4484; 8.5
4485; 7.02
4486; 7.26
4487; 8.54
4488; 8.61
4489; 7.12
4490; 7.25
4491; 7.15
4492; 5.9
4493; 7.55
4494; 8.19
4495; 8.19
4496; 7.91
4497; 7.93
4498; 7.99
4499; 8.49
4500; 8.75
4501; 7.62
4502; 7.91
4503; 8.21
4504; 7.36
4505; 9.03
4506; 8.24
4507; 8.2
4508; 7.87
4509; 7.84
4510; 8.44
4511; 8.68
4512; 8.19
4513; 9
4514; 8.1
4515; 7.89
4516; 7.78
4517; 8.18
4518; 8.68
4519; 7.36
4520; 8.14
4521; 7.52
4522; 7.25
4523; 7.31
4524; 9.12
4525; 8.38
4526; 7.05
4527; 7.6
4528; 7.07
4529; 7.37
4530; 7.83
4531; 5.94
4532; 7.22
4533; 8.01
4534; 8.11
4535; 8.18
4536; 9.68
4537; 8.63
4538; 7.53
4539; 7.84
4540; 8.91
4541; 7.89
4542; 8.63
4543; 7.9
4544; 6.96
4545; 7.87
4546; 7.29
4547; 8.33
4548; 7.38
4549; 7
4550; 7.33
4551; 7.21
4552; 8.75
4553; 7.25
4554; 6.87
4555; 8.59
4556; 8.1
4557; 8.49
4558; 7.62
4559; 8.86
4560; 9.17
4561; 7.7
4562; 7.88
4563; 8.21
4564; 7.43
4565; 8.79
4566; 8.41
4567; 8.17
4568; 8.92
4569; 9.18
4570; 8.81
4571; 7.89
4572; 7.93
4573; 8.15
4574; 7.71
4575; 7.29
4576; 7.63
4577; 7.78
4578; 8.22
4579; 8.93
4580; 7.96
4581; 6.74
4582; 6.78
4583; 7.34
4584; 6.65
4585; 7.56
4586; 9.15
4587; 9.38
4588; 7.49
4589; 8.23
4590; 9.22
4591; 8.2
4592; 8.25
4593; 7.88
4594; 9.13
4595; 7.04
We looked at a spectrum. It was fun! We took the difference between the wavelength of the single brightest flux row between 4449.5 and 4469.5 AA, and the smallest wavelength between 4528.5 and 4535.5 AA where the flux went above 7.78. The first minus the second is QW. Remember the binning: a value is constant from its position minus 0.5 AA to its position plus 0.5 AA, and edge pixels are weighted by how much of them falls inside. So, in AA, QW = -69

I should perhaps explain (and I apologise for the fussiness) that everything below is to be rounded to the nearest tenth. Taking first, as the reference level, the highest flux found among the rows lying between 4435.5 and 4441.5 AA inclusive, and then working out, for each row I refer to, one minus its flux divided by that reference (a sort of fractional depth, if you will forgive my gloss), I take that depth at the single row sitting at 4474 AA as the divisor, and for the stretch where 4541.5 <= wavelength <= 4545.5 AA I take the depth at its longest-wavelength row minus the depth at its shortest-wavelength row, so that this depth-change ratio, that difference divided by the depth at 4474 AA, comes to 0.5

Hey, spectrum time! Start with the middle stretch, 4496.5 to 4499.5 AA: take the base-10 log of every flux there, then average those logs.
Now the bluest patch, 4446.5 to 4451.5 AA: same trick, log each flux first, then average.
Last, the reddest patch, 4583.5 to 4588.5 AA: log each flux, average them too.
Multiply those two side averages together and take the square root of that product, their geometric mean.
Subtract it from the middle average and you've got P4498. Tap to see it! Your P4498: 0.023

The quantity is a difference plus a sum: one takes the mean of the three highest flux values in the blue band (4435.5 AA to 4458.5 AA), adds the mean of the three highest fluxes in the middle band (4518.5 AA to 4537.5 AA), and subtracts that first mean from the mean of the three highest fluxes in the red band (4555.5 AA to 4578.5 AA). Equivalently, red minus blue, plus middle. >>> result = 9.6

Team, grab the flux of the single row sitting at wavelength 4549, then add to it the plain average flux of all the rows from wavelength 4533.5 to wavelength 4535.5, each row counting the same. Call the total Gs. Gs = 15.1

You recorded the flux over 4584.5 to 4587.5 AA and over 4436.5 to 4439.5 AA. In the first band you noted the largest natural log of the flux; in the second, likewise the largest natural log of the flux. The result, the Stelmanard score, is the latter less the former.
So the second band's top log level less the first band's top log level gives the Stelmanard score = -0.19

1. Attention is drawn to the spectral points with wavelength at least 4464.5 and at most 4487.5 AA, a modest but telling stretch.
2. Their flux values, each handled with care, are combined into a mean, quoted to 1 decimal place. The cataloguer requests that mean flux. 7.4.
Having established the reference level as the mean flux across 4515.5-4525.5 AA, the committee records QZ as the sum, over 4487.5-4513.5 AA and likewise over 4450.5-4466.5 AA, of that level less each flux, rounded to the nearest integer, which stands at 16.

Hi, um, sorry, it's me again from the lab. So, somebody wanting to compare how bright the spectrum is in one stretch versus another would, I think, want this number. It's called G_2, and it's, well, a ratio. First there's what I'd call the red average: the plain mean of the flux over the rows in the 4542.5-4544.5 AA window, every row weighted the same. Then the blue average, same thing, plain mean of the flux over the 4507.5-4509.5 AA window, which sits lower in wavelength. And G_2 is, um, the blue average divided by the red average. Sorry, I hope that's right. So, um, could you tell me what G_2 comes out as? 1.06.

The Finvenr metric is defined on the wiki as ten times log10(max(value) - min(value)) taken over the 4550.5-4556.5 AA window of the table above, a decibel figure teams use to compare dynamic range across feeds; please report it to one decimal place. 2.7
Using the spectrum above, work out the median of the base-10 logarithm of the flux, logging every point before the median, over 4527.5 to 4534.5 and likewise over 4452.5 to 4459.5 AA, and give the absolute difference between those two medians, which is 0.051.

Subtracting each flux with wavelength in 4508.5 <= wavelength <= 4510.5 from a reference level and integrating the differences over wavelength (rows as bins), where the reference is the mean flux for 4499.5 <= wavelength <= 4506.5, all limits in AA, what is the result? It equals 0.0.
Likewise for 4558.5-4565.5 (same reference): -0.9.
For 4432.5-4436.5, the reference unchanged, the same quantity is 4.4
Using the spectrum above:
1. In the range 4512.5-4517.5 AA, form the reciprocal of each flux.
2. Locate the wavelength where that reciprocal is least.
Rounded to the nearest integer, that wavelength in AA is 4513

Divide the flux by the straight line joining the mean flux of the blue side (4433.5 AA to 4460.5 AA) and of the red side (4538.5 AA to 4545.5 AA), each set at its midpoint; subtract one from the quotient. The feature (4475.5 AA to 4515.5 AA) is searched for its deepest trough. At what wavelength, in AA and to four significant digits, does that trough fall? 4492 AA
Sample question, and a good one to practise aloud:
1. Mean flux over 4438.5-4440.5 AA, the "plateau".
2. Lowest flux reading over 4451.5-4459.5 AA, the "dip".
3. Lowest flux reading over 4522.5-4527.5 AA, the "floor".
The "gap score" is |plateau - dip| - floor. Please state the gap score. -5.6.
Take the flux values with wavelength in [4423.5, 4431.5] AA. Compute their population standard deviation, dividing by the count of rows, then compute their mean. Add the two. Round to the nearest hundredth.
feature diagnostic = 7.68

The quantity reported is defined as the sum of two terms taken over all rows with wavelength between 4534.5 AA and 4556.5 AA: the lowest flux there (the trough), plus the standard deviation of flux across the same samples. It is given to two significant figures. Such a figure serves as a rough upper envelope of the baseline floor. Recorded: 7.6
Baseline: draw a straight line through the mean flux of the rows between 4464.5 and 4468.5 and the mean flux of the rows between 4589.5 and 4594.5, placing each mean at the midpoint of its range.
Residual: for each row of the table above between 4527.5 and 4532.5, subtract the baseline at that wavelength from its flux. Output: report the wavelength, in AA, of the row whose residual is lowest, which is 4531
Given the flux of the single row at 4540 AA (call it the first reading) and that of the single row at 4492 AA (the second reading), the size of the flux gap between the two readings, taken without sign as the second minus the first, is 3.0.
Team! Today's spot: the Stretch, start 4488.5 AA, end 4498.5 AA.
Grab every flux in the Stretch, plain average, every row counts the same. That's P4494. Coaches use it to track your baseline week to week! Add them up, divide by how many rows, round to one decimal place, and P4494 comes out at 7.5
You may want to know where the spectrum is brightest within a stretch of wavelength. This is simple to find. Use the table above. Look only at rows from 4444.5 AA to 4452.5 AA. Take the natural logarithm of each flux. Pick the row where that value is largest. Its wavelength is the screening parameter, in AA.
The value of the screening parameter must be 4446 AA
